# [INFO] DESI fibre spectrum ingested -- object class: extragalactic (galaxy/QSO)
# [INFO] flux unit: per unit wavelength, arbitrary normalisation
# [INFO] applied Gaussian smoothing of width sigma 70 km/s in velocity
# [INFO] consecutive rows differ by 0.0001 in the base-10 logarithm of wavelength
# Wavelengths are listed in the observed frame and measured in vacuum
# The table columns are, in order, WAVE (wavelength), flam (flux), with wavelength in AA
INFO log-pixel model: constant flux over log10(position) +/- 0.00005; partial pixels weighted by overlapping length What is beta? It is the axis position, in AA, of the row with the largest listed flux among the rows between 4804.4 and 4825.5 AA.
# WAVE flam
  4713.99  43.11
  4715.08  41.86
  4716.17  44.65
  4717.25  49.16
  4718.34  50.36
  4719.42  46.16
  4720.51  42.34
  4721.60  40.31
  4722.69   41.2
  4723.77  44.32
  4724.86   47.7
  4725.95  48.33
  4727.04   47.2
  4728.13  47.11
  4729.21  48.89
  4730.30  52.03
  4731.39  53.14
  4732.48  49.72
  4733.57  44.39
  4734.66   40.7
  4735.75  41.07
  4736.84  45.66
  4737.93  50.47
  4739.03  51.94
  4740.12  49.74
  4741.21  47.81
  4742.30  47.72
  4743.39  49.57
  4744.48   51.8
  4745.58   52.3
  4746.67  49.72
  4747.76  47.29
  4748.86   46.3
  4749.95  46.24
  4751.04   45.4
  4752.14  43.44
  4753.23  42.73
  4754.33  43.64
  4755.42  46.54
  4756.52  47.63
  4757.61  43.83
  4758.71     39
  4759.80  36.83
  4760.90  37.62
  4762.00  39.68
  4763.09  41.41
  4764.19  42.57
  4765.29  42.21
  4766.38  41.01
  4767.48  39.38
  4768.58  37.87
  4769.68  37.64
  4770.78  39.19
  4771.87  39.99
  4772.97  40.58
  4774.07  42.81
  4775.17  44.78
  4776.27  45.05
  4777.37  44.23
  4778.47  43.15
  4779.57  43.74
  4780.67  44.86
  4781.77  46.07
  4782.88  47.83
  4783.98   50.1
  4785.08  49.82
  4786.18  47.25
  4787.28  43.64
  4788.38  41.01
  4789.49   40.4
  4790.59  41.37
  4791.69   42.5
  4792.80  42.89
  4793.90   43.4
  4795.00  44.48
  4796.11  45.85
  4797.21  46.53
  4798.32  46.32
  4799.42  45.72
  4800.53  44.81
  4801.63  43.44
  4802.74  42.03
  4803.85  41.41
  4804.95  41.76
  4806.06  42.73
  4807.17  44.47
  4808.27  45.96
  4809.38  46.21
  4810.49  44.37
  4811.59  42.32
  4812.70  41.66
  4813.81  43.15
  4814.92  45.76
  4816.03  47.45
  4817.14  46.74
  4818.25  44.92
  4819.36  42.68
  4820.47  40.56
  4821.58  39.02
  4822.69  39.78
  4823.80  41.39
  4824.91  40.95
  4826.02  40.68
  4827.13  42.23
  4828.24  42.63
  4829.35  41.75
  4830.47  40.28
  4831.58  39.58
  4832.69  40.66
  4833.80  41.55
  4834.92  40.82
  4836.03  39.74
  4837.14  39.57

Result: 4816.03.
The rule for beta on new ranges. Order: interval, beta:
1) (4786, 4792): 4786.18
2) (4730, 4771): 4731.39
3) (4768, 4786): 4783.98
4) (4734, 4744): 4739.03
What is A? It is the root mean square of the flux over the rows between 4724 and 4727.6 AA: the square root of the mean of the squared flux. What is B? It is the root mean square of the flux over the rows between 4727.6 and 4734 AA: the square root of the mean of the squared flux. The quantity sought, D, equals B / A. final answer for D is 1.03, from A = 48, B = 49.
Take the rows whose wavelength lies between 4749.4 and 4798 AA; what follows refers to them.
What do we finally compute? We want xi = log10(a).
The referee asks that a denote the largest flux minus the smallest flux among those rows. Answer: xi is 1.1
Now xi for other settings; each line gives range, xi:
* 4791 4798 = 0.6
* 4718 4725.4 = 1.0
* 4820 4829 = 0.6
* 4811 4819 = 0.8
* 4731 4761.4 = 1.2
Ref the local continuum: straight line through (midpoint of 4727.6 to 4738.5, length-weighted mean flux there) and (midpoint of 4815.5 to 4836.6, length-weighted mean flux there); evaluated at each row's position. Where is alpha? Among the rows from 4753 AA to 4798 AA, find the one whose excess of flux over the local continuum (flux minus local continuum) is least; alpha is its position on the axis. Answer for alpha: 4759.80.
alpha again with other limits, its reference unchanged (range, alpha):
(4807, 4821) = 4820.47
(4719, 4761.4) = 4759.80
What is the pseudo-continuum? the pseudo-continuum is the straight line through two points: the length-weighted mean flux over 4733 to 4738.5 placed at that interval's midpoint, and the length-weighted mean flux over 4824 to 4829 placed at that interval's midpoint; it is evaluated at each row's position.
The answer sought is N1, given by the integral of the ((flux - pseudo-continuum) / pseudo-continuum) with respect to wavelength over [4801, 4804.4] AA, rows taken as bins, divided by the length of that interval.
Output 0.00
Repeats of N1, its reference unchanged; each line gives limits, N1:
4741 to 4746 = 0.13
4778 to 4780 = 0.01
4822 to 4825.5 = -0.03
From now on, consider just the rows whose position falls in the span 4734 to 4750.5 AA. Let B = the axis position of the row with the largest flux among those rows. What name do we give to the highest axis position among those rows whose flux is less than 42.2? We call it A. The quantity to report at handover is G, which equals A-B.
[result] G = -9.8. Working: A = 4735.75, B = 4745.58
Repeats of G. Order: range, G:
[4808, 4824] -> 7.8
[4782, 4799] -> 6.6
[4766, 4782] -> -8.8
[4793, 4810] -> 7.7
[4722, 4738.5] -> 4.4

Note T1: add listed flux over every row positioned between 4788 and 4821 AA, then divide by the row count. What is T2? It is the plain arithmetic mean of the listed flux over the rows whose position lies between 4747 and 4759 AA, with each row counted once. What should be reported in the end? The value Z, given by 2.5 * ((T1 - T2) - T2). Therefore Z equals -114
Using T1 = 43.8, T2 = 45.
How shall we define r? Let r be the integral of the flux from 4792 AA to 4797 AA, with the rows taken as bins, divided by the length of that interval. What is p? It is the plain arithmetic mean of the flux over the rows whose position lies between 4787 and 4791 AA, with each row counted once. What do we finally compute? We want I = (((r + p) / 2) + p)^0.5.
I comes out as 9.19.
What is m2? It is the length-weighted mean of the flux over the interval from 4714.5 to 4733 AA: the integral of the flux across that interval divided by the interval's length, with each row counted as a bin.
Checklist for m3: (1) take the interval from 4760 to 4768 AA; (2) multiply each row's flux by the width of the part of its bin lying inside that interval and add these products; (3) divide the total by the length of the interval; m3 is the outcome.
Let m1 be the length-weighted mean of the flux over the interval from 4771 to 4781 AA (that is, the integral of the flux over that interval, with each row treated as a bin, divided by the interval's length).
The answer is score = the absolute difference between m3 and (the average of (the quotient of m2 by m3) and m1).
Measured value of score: 18.3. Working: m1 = 43.1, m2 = 46.7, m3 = 40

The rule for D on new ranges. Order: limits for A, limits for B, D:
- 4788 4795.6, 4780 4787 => 1.13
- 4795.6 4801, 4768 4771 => 0.83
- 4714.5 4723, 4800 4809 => 0.97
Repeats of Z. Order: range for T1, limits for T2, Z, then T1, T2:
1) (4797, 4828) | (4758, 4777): -94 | 43.4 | 40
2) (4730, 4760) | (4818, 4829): -91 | 46.7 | 41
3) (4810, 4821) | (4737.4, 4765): -118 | 44.0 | 46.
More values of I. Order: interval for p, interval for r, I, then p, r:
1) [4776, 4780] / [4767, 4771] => 9.23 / 44.0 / 38.4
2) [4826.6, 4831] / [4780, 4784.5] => 9.28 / 41.7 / 47.0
